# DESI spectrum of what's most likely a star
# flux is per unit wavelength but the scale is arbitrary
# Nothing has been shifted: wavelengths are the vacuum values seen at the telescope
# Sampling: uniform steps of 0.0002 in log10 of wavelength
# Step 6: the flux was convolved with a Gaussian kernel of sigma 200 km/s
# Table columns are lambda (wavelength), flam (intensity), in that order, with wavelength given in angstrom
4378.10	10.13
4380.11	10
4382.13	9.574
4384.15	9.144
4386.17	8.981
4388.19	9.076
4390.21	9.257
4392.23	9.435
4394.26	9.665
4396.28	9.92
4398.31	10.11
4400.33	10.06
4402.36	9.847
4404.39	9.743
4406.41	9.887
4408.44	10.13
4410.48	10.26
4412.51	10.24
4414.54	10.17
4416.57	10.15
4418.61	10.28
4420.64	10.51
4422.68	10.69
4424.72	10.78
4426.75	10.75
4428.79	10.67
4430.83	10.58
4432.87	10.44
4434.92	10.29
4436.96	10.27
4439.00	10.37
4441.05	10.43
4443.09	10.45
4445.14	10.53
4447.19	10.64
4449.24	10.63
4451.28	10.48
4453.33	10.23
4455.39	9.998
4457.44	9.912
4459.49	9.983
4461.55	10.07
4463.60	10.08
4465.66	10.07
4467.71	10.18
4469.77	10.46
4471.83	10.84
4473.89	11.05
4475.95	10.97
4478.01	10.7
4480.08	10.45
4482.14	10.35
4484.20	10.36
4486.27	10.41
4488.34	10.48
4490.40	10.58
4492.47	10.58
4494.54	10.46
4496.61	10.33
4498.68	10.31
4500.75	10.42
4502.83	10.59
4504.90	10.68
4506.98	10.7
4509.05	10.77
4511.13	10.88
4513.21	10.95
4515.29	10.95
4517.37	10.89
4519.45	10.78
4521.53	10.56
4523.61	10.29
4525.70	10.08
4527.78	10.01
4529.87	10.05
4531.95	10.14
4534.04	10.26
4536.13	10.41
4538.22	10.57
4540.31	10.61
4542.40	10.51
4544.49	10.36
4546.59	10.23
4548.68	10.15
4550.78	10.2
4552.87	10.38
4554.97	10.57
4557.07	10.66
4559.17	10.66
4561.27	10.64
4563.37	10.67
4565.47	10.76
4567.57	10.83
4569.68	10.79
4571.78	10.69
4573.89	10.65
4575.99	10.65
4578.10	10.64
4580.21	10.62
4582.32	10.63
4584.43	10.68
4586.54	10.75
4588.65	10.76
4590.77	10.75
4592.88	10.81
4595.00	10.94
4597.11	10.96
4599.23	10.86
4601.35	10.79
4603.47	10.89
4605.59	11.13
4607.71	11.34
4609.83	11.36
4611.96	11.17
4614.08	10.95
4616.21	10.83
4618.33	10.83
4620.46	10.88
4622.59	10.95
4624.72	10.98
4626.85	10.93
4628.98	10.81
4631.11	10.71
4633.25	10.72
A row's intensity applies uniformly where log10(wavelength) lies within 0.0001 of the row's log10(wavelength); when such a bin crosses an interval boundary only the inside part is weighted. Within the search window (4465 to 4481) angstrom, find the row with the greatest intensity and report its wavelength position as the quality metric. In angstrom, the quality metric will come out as 4473.89 angstrom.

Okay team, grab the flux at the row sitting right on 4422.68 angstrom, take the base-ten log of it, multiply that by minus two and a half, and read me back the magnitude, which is -2.57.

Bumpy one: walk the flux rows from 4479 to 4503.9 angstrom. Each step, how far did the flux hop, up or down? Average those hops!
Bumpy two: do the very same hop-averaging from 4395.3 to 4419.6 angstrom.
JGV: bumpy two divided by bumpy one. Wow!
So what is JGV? 1.49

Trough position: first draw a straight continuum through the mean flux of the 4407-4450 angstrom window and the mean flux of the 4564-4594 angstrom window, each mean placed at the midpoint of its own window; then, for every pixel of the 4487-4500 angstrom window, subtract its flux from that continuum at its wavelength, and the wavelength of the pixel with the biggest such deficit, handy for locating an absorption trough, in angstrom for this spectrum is 4498.68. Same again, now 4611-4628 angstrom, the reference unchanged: 4618.33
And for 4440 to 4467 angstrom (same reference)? 4457.44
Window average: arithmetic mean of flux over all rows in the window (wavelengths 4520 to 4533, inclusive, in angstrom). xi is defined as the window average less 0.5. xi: 9.7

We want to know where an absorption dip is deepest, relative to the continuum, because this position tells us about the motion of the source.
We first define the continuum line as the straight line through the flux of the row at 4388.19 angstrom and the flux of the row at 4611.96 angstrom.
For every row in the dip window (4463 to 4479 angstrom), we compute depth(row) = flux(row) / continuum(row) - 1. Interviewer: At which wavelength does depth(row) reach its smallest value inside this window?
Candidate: 4465.66 angstrom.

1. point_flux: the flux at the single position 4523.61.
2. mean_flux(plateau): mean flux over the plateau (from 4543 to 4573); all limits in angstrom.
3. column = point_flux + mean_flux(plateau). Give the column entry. 20.8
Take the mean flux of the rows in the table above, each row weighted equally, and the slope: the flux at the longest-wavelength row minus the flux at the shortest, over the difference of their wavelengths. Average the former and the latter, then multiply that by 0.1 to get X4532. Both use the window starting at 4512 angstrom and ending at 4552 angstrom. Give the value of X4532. 0.520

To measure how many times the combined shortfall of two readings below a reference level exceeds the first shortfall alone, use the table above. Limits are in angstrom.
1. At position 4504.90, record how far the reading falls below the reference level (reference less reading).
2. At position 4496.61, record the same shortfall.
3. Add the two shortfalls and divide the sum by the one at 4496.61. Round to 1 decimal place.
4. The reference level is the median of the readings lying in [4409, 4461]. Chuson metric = -1.5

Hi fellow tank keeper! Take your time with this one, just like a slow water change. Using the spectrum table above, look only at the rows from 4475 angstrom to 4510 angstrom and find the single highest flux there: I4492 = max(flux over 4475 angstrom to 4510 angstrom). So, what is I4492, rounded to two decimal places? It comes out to 10.97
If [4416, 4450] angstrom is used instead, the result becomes 10.78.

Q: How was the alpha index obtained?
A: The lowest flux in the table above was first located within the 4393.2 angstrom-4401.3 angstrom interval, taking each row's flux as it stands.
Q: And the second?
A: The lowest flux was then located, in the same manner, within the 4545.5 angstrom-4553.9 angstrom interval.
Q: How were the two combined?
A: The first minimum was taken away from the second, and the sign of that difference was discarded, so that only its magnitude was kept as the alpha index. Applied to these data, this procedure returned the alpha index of 0.485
